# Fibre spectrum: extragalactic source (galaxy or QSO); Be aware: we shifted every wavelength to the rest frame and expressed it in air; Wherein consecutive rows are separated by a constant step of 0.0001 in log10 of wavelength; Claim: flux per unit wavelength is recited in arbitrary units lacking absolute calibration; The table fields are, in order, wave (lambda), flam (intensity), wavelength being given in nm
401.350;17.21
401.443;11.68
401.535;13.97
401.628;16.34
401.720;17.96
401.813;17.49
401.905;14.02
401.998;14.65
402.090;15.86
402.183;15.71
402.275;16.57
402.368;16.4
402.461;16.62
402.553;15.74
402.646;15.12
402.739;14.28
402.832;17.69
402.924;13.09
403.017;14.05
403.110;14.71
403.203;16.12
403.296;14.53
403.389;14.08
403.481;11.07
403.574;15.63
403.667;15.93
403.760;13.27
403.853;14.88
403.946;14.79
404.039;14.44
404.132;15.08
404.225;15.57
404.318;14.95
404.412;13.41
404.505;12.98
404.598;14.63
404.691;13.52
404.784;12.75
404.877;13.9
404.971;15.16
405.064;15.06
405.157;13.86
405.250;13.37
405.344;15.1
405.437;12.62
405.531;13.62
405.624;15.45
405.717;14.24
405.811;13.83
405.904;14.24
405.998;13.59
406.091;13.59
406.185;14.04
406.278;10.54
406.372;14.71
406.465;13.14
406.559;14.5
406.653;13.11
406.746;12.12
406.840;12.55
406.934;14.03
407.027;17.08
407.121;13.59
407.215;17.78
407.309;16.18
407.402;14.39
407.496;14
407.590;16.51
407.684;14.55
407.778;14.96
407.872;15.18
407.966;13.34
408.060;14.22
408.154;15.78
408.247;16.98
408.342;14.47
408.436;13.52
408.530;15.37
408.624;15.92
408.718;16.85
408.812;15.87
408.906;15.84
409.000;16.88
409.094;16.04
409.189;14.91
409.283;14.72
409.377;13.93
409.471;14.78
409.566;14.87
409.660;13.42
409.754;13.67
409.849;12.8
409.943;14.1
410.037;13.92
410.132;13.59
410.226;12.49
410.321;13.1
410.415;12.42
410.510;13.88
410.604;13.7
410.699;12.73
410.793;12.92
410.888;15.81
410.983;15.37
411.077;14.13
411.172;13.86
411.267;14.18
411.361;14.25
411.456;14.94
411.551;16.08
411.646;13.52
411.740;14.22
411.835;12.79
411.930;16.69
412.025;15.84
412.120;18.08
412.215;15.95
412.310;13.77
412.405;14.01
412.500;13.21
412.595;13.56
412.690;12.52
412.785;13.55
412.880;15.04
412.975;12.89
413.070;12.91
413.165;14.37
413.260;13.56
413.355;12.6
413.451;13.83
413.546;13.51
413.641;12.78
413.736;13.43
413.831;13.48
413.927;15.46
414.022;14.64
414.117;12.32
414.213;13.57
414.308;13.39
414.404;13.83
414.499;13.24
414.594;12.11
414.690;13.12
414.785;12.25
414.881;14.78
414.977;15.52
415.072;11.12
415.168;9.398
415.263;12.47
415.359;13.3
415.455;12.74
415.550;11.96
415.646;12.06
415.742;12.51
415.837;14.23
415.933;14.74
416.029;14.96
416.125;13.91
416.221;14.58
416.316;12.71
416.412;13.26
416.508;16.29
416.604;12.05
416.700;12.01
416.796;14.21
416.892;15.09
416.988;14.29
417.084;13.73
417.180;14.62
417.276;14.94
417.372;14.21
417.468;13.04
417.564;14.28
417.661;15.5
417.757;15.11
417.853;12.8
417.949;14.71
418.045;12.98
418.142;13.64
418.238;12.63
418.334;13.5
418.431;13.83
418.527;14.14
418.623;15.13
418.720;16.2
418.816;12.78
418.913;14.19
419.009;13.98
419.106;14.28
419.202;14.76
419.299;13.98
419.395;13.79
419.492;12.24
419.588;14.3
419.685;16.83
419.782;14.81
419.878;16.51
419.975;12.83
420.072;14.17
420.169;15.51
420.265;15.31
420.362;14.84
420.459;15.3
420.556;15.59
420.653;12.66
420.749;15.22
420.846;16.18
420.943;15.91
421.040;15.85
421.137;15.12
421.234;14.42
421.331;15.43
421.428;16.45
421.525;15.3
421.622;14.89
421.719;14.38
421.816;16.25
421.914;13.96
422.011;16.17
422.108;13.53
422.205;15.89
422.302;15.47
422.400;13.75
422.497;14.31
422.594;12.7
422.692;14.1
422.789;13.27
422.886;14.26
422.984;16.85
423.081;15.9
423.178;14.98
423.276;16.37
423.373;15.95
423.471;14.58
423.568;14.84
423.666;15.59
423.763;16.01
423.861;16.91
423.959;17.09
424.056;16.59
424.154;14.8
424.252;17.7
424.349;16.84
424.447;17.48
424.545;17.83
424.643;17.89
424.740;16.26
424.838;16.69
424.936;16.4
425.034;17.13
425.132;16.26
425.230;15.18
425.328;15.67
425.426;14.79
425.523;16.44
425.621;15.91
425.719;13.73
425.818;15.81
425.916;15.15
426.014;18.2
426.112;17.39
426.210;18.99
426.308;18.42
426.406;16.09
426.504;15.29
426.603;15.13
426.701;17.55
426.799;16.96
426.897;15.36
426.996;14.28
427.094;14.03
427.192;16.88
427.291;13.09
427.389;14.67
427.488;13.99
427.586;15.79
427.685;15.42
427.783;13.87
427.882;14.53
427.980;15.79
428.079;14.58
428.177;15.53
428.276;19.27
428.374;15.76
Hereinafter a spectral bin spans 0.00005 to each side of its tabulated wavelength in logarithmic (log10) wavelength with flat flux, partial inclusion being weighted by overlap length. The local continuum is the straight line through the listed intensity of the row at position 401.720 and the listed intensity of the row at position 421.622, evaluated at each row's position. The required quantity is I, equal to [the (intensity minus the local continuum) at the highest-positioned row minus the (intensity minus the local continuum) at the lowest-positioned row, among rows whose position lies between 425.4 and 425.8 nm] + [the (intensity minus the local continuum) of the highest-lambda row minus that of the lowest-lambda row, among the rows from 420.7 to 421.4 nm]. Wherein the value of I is -1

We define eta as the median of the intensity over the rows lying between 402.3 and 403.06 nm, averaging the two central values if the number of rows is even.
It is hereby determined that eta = 15.4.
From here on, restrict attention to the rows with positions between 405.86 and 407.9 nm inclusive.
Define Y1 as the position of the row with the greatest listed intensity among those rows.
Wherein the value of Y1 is 407.215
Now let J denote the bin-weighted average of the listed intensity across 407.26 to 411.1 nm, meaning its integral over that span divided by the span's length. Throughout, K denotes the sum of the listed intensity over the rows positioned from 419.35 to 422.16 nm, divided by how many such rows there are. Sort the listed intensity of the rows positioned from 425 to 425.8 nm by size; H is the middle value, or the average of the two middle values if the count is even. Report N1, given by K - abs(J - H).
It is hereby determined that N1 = 13.8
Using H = 15.8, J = 14.6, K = 15.0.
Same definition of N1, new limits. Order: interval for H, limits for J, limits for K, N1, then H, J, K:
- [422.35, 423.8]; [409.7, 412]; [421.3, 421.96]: 14.4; 14.8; 14.0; 15.2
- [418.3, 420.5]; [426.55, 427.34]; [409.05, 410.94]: 12.8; 14.3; 15.4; 13.9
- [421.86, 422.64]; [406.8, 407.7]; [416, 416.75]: 12.8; 14.1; 15.1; 13.7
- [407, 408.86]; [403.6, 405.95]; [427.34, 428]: 13.9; 15.3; 14.3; 14.9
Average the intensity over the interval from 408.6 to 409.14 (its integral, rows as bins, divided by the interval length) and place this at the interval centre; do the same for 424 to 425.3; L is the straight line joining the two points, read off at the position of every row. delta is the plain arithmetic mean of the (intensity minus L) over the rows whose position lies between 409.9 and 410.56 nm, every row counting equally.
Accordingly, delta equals -2.9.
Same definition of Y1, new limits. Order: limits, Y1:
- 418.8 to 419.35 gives 419.202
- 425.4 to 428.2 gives 426.210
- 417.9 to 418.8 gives 418.720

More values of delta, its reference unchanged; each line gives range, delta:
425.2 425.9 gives -1.3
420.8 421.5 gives -1.0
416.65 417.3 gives -2.4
